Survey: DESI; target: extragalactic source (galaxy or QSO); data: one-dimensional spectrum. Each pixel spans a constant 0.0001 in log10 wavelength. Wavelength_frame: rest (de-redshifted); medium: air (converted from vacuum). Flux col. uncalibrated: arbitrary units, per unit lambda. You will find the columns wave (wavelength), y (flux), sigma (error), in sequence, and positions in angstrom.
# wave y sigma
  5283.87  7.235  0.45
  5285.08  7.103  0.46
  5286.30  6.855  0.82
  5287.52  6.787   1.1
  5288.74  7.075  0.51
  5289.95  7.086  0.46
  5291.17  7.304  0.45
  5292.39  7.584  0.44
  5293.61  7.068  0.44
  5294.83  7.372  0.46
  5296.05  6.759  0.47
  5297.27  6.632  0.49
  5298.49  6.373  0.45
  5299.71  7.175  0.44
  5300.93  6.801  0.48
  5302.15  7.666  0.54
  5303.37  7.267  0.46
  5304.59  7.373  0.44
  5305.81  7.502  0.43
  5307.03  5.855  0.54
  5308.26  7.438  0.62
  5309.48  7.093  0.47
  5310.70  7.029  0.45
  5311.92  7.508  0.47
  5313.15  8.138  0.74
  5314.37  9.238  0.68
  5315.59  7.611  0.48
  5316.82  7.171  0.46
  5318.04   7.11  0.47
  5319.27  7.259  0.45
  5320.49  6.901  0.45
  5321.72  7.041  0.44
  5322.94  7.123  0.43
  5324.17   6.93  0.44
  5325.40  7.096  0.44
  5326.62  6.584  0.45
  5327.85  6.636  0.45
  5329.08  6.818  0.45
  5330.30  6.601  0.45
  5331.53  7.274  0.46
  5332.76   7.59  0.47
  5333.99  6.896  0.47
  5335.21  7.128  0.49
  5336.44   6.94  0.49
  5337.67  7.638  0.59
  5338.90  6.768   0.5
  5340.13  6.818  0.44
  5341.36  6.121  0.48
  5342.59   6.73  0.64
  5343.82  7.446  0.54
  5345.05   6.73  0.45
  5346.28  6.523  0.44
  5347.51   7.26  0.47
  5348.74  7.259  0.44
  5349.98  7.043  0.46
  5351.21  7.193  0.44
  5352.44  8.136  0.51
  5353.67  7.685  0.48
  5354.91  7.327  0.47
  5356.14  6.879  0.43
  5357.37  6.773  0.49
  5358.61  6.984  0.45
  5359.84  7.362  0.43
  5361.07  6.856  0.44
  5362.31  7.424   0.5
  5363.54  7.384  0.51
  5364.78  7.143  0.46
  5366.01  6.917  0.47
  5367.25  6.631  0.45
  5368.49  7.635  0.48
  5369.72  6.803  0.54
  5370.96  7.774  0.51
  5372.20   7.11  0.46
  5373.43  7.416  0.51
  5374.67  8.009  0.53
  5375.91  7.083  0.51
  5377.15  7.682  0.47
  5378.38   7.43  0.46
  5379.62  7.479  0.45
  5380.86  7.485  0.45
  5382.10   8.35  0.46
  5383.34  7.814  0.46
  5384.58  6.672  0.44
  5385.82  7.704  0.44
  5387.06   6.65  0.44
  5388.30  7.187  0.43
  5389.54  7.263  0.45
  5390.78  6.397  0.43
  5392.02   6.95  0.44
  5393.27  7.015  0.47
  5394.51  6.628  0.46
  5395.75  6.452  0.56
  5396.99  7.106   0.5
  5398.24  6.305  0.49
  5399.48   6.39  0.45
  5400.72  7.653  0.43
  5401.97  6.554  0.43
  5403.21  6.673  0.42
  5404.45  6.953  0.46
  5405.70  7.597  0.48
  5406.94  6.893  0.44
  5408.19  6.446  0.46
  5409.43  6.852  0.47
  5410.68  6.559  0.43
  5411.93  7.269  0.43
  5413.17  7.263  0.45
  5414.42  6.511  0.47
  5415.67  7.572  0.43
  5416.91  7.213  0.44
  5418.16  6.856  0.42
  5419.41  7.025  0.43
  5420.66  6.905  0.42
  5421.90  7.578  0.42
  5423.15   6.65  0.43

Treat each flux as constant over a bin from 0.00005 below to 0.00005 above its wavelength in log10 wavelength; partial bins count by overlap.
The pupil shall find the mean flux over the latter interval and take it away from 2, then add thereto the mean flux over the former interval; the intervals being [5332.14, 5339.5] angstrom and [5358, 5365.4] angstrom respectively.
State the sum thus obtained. 2.0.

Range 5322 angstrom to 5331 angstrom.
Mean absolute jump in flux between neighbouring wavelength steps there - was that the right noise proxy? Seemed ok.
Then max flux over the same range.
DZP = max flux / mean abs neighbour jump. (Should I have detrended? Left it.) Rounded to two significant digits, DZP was 32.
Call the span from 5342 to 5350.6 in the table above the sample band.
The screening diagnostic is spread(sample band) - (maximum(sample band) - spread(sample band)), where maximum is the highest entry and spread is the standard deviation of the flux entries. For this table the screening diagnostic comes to -6.8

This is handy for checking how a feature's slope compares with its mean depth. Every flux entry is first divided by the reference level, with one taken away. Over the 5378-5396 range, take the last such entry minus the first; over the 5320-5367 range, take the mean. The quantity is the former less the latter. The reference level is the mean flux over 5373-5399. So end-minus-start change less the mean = -0.12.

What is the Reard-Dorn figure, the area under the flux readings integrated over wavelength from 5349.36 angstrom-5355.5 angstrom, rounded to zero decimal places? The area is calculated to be 46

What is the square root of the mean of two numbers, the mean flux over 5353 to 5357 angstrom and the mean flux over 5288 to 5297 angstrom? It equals 2.69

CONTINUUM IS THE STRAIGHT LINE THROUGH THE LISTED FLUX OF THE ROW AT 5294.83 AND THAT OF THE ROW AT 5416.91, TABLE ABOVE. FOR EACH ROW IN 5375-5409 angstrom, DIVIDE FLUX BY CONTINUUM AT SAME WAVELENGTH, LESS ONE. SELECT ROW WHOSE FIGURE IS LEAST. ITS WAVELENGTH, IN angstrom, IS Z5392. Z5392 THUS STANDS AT 5398.24 angstrom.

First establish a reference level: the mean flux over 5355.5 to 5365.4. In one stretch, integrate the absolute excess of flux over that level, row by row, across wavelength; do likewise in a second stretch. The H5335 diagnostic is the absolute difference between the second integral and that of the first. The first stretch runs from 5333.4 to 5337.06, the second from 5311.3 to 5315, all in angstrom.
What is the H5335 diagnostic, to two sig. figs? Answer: 3.9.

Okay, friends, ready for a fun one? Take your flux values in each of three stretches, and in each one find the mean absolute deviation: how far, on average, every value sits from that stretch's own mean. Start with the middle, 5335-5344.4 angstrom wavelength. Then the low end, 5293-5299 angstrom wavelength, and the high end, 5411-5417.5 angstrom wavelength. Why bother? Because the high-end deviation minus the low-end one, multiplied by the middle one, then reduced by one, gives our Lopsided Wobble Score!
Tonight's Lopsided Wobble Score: -1.01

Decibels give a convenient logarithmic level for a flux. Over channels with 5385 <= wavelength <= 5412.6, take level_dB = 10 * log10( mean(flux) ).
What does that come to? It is 8.38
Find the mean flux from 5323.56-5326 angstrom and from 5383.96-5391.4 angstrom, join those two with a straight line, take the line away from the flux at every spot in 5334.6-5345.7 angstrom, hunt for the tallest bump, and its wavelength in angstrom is 5337.67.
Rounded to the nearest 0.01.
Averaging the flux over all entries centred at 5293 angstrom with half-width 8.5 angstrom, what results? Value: 7.00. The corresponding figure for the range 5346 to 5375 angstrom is 7.23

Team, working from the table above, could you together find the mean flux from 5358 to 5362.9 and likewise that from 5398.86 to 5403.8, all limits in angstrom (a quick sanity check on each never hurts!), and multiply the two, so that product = 48.8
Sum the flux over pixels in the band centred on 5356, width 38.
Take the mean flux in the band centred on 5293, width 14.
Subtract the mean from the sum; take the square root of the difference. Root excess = 14.7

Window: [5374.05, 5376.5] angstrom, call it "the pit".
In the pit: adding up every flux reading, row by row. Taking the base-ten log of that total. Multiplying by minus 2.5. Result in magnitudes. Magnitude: -2.9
